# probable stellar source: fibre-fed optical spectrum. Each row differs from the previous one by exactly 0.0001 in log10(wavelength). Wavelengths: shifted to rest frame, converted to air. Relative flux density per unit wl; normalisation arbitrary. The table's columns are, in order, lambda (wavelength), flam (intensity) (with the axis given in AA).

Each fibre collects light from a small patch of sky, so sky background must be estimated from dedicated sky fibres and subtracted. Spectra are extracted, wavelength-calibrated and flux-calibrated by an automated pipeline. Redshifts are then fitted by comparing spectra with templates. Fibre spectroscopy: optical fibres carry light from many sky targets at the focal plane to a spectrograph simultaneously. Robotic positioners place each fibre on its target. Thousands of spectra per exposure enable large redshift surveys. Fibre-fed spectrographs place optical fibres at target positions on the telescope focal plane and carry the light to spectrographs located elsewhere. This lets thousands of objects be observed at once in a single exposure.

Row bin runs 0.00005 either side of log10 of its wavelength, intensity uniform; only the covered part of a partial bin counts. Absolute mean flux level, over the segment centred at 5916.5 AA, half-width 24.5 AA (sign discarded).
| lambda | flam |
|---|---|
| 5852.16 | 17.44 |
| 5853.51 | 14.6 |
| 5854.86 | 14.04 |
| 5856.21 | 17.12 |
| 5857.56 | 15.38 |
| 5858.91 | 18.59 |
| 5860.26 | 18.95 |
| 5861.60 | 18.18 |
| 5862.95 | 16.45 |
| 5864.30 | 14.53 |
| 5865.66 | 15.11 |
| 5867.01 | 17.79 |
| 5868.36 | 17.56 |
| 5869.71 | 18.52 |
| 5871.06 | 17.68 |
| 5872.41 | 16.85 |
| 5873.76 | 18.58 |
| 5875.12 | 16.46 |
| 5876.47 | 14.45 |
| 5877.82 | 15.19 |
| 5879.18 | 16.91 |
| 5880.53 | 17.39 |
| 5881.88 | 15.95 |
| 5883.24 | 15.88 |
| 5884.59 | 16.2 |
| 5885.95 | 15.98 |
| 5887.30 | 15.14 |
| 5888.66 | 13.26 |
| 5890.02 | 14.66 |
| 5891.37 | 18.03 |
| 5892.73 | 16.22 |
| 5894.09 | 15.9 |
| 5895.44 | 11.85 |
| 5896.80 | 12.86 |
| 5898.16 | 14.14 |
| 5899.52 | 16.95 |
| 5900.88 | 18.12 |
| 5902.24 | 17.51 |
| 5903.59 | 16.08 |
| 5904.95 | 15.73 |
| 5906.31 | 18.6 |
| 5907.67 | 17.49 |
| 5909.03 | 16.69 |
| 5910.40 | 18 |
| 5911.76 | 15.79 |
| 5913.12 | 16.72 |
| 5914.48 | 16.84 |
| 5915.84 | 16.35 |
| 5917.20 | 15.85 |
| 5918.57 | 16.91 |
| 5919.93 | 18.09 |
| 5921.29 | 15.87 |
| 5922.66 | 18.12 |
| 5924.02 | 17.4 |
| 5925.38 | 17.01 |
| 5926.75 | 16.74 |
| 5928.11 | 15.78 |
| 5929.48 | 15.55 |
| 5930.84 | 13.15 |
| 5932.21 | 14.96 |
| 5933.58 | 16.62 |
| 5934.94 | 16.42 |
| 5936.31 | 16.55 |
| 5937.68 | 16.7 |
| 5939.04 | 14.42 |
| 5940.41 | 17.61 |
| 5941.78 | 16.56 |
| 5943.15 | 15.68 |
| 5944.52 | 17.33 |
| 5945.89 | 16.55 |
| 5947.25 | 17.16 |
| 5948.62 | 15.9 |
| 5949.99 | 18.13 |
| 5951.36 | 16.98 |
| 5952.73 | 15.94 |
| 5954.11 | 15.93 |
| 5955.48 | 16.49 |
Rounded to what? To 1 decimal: 16.3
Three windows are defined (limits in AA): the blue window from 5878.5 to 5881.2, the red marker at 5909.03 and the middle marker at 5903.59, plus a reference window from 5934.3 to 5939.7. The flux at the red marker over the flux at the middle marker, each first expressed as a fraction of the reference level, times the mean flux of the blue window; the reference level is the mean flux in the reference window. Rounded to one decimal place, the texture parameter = 17.8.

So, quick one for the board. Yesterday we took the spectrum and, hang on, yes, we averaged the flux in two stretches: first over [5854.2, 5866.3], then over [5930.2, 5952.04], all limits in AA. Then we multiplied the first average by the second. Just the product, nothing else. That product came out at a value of 269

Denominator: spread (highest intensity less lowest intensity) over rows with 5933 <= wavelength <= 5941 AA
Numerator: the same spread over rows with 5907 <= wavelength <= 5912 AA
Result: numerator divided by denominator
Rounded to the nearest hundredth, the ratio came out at 0.69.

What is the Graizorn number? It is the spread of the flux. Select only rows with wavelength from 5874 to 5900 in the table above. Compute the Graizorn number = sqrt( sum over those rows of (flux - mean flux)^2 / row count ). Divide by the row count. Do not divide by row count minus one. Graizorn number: 1.55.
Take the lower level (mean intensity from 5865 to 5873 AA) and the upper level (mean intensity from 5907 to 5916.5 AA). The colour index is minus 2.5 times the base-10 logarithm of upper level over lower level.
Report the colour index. 0.03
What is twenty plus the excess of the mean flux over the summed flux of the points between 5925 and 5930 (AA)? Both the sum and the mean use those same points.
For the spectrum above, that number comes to -28.8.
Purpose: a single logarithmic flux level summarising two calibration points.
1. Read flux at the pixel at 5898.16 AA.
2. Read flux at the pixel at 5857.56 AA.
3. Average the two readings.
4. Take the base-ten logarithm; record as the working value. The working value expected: 1.17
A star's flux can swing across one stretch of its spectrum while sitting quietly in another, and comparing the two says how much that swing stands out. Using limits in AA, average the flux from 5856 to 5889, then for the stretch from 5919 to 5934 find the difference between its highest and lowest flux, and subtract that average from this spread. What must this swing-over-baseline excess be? -11.6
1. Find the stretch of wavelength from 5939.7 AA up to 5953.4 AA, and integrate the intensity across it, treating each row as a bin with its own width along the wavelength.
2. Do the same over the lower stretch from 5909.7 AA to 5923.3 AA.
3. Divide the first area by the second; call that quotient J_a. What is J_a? 1.00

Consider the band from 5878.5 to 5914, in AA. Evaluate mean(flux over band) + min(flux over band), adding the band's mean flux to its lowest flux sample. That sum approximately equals 27.9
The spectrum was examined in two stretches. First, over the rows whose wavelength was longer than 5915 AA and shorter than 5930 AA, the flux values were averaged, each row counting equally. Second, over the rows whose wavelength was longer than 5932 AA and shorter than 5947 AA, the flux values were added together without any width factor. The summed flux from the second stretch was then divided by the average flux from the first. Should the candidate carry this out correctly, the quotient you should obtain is 10.74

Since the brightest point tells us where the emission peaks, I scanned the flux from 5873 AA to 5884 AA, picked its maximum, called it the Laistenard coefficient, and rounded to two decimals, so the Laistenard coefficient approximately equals 18.58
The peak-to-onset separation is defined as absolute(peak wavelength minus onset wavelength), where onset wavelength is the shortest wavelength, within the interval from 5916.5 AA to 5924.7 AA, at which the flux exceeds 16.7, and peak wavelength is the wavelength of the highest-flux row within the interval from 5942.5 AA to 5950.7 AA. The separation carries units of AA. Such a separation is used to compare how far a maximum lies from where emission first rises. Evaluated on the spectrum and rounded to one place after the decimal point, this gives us 31.4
